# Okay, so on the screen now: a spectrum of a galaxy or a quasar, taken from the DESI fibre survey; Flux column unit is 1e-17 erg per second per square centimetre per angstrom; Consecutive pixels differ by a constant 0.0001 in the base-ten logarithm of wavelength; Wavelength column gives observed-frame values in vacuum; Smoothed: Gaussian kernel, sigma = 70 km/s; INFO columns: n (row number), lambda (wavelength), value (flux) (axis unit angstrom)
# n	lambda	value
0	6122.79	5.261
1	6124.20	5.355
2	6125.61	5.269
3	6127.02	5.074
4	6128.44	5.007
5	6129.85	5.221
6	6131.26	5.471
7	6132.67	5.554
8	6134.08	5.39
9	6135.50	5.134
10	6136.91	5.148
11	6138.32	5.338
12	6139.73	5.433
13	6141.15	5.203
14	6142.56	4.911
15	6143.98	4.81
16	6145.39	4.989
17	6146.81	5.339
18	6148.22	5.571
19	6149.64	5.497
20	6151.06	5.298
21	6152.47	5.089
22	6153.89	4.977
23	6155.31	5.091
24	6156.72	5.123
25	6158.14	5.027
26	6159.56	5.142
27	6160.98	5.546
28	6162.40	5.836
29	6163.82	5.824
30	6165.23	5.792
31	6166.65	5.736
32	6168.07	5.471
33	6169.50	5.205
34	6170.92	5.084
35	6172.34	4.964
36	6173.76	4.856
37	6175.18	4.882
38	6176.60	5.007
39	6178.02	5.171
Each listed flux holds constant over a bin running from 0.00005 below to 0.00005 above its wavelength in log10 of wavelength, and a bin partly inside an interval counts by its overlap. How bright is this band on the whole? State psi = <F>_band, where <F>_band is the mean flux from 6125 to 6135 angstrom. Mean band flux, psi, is 5.28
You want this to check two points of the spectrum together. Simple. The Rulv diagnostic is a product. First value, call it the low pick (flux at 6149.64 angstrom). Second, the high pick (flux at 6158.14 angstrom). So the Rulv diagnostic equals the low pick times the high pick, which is 27.6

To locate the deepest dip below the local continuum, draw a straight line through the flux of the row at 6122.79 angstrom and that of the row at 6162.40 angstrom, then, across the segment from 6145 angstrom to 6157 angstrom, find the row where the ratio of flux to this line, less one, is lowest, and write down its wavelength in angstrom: 6153.89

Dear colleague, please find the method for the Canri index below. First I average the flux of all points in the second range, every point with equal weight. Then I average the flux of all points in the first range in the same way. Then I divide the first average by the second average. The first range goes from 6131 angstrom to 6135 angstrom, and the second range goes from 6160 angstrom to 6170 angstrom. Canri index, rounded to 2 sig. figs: 0.97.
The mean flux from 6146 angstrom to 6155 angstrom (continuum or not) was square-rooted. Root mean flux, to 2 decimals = 2.30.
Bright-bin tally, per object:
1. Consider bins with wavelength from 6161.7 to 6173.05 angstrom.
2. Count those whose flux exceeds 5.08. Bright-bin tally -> 7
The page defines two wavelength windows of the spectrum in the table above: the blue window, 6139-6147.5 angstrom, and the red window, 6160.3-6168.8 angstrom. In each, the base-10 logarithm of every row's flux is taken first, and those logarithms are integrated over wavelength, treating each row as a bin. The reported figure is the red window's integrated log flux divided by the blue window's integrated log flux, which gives 1.07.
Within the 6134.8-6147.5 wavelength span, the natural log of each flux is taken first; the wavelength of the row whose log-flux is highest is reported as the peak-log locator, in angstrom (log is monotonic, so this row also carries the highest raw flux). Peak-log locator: 6139.73 angstrom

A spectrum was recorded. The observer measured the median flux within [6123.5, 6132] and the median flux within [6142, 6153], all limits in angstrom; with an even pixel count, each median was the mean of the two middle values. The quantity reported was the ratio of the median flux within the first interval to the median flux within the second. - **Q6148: 1.01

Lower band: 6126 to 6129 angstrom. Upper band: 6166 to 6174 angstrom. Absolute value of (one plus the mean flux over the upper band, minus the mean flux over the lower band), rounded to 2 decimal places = 1.18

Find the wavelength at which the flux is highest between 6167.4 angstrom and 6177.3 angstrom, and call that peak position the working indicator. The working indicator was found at 6168.07 angstrom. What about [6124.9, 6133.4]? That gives 6132.67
